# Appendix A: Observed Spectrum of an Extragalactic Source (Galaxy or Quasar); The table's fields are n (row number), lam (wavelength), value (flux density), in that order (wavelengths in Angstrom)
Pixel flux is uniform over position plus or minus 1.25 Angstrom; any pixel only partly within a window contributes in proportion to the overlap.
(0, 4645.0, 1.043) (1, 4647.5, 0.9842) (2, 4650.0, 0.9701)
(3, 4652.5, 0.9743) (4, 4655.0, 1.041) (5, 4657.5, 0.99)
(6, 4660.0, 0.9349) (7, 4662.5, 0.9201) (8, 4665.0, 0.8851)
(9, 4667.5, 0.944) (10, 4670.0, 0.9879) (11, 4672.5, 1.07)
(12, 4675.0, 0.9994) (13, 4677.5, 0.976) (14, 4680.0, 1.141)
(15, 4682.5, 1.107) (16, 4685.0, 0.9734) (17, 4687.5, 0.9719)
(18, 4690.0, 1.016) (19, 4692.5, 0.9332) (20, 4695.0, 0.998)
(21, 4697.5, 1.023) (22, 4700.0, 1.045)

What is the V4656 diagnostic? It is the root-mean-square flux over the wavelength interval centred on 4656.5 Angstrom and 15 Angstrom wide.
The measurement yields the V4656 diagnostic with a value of 0.97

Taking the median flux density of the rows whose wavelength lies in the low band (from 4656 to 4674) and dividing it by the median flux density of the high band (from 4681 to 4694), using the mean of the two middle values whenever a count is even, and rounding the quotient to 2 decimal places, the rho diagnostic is 0.97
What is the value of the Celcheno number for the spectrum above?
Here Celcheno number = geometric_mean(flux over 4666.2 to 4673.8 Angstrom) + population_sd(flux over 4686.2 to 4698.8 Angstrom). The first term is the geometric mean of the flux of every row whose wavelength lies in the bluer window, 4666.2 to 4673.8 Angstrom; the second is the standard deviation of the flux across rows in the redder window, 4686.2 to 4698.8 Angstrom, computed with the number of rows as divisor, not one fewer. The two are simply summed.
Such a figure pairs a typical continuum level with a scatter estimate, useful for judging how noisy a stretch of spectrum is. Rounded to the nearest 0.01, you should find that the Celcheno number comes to 1.03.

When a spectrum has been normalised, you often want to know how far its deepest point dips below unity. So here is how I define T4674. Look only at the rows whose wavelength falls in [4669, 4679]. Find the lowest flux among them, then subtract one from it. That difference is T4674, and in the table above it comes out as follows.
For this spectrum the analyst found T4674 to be -0.024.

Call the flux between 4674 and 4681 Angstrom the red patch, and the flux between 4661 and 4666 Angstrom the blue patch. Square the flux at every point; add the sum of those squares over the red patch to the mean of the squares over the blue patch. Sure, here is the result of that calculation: 4.1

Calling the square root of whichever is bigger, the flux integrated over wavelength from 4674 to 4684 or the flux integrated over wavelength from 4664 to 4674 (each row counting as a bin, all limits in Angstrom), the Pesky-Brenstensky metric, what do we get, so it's 3.25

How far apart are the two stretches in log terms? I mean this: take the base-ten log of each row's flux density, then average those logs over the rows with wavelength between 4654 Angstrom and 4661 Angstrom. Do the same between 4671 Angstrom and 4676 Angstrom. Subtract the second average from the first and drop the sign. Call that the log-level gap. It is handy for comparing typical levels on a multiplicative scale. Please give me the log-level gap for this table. 0.020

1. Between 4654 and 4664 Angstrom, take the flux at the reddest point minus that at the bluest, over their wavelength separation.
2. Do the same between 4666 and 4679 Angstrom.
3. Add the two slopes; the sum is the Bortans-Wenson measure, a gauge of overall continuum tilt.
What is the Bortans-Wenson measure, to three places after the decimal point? -0.013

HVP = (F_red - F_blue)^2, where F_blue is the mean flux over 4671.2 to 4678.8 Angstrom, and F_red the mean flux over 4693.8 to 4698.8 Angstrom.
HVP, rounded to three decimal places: 0.000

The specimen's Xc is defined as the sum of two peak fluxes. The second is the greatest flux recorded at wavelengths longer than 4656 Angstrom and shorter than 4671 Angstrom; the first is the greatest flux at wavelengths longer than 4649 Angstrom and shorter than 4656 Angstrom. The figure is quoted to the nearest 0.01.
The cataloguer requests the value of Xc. 2.03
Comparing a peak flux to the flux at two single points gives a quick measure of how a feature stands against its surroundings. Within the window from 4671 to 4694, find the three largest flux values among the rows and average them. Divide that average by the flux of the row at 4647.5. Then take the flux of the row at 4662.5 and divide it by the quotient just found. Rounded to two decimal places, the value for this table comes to 0.82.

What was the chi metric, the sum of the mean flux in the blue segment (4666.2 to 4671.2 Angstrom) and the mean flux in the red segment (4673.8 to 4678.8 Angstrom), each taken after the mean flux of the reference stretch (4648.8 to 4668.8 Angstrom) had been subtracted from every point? 0.039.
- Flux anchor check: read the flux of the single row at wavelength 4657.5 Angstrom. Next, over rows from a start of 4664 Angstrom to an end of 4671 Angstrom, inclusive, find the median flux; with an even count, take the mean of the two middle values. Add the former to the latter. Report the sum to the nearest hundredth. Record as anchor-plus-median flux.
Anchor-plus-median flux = 1.93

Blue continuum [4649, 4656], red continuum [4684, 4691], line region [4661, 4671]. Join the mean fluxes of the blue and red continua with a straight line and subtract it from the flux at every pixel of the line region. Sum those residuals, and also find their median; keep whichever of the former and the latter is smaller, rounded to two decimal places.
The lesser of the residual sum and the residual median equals -0.23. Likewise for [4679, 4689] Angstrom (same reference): 0.05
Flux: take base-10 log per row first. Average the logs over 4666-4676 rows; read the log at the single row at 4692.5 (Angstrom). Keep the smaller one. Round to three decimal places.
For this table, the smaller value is -0.030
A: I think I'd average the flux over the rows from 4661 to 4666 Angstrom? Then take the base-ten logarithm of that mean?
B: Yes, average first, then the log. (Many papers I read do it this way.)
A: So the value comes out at -0.04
